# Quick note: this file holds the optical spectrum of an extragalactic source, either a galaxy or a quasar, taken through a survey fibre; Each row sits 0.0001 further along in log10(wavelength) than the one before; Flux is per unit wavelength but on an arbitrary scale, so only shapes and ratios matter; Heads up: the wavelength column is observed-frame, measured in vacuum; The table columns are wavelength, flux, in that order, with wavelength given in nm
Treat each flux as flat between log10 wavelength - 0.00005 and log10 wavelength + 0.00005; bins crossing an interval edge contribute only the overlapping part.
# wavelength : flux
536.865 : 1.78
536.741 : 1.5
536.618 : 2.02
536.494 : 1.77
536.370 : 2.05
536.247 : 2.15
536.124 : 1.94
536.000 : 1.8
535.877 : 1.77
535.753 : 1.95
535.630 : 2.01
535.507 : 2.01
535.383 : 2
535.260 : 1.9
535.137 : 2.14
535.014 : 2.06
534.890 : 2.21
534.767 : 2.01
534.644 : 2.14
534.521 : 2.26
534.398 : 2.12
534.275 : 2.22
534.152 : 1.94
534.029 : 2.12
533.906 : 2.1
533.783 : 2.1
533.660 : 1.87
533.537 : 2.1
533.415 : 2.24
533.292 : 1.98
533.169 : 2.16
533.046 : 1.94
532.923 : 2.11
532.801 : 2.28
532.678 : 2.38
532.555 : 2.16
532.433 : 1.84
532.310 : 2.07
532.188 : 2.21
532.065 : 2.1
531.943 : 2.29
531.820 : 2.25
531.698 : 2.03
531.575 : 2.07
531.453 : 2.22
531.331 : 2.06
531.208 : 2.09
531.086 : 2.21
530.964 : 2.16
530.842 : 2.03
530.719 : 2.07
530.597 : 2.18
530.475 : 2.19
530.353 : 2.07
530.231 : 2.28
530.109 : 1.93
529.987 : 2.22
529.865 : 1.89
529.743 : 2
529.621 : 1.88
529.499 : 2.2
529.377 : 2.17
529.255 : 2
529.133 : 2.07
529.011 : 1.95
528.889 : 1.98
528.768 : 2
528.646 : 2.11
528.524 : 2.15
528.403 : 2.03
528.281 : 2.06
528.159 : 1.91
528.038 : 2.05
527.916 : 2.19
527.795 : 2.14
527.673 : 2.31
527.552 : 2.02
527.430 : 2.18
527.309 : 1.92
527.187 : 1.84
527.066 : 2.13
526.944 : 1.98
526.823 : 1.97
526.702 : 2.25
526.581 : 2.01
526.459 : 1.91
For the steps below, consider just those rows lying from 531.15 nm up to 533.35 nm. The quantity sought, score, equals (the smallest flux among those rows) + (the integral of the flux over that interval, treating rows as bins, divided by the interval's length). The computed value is 3.96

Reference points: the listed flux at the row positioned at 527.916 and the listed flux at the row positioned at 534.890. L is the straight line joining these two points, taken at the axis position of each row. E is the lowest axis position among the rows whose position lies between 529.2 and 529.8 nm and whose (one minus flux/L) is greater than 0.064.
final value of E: 529.255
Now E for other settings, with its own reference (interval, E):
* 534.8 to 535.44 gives 535.014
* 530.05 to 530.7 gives 530.109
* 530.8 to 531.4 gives 530.842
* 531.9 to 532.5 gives 532.433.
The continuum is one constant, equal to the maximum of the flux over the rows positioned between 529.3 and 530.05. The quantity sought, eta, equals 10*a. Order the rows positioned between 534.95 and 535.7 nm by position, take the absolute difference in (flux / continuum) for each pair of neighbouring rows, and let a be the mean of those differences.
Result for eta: 0.4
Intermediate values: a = 0.039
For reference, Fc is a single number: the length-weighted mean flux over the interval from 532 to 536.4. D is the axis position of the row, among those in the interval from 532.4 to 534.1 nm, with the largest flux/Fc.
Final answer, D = 532.678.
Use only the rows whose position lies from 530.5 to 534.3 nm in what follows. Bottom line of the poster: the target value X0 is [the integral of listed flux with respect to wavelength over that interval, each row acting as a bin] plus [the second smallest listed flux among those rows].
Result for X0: 9.9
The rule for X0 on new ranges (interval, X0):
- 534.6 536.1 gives 4.8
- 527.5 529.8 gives 6.7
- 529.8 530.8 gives 4.0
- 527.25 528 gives 3.6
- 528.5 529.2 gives 3.4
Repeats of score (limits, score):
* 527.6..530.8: 3.96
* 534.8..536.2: 3.75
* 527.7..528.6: 3.99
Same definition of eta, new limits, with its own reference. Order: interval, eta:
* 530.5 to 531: 0.4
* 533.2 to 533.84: 1.0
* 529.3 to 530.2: 0.9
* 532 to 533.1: 0.8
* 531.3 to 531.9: 0.6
